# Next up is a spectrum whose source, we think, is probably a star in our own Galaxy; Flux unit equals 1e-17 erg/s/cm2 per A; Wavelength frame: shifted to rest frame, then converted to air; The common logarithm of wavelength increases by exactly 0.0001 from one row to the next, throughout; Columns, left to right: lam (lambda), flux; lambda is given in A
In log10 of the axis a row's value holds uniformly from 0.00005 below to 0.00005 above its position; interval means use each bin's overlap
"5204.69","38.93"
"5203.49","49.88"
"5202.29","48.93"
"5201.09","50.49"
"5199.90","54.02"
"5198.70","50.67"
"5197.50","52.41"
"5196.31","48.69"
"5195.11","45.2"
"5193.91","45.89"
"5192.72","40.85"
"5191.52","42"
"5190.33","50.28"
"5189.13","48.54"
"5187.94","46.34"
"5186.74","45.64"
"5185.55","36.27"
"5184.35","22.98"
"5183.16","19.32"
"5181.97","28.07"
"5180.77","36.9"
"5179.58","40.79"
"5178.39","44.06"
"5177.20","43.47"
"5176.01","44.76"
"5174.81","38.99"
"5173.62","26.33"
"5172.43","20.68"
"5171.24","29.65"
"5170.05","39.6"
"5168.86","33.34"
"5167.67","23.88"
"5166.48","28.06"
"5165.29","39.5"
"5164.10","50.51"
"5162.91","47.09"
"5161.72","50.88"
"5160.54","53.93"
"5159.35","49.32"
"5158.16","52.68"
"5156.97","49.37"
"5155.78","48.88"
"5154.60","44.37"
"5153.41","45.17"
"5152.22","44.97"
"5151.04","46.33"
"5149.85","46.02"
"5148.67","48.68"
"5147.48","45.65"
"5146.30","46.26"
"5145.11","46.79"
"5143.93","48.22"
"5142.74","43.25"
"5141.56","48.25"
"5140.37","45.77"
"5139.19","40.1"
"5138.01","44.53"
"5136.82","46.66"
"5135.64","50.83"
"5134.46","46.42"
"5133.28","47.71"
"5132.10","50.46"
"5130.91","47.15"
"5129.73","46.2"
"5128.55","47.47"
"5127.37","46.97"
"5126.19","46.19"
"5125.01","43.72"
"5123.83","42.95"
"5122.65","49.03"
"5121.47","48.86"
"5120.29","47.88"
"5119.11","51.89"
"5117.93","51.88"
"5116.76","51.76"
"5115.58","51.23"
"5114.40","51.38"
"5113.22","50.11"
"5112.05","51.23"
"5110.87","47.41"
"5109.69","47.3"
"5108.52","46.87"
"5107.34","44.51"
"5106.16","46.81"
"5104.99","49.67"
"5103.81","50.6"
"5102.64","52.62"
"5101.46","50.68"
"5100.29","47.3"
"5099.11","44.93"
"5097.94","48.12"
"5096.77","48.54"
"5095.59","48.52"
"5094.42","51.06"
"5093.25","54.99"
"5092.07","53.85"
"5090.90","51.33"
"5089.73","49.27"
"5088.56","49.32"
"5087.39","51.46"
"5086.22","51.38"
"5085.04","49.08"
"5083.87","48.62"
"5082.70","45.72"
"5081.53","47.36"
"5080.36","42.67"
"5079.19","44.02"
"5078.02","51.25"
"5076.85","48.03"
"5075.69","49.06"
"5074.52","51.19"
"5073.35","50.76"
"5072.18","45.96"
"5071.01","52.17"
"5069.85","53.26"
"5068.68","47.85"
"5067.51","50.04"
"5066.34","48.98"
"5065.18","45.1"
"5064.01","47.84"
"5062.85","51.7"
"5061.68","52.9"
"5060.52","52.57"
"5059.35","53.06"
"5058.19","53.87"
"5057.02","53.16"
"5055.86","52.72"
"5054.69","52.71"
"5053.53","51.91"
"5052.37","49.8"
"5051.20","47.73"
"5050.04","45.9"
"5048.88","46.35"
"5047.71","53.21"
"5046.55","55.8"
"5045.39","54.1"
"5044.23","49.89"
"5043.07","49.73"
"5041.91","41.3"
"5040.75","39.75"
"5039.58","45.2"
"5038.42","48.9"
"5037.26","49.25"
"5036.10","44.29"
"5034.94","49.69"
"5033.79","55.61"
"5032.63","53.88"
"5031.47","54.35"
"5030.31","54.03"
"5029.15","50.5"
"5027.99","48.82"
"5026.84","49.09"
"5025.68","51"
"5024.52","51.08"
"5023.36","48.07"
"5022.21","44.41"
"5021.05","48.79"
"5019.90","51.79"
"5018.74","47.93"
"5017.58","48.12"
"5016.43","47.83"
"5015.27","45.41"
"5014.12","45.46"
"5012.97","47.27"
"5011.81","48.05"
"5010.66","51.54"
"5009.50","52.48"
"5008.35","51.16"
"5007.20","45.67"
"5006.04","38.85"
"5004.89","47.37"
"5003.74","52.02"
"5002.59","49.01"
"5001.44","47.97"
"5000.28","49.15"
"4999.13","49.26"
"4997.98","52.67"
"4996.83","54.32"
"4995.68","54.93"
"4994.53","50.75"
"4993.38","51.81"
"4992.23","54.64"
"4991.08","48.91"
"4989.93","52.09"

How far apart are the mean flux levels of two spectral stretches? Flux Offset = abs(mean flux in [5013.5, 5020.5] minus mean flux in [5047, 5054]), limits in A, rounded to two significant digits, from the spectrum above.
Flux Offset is 1.4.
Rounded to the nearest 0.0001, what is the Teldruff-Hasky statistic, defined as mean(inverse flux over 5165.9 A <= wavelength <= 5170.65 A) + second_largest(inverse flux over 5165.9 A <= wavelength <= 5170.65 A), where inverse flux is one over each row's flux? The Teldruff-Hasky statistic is 0.0688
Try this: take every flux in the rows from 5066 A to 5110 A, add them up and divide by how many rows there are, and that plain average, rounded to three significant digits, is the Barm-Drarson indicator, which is 49.1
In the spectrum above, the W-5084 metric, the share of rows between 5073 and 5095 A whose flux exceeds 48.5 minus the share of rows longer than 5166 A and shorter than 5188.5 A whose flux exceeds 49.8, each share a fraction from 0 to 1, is 0.74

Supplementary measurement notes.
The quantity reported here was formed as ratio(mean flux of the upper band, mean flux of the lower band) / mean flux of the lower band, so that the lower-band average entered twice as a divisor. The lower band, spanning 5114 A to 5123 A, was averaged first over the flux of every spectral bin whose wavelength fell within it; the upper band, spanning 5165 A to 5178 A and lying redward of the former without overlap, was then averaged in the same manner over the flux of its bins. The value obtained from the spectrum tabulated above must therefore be 0.0131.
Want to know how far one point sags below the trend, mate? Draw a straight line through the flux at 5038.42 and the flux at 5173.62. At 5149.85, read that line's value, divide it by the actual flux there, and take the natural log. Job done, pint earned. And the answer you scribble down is -0.42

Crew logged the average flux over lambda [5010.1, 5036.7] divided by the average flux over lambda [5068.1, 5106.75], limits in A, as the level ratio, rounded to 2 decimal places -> 1.00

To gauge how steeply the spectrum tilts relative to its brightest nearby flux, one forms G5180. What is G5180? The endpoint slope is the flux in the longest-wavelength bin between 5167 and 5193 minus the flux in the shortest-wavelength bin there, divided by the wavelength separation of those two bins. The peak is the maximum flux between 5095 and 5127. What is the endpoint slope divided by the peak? 0.013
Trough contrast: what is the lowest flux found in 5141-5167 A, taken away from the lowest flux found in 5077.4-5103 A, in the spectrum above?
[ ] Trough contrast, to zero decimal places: 15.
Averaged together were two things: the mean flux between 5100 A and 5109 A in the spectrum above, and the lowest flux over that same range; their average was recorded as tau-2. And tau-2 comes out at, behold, 46.6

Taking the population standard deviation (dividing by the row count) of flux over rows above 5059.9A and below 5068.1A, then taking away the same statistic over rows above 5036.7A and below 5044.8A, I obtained -1.3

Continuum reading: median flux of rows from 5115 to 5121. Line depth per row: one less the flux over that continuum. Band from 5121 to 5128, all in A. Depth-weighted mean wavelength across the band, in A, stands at 5124.7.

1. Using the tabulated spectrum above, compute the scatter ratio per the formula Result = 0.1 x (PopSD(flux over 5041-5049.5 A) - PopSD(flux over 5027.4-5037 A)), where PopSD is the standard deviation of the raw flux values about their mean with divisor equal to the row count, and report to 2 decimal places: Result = 0.11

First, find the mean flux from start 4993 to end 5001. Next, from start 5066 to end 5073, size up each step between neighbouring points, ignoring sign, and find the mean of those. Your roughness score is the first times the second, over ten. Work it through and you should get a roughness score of 17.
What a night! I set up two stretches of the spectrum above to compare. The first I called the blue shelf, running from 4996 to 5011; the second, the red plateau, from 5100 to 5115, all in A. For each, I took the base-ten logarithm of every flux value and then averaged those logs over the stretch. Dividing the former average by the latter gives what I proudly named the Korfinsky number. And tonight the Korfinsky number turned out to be 1.00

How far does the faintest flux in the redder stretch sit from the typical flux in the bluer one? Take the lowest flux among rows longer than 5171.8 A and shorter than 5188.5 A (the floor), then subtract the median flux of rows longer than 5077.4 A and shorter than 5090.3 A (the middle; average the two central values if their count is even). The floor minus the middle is -30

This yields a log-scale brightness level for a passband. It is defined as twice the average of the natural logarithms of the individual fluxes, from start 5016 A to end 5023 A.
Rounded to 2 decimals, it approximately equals 7.75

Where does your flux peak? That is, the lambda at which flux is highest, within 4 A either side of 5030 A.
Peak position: 5033.79 A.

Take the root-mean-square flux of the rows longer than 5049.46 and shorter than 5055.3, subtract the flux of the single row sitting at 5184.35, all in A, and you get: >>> 27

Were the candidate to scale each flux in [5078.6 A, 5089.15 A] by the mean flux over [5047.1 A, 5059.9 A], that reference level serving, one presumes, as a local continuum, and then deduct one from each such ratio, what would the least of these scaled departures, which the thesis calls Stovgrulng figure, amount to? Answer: -0.16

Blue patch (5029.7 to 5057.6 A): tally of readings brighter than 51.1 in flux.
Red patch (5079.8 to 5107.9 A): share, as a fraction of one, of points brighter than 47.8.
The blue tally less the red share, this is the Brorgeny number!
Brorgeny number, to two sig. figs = 10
